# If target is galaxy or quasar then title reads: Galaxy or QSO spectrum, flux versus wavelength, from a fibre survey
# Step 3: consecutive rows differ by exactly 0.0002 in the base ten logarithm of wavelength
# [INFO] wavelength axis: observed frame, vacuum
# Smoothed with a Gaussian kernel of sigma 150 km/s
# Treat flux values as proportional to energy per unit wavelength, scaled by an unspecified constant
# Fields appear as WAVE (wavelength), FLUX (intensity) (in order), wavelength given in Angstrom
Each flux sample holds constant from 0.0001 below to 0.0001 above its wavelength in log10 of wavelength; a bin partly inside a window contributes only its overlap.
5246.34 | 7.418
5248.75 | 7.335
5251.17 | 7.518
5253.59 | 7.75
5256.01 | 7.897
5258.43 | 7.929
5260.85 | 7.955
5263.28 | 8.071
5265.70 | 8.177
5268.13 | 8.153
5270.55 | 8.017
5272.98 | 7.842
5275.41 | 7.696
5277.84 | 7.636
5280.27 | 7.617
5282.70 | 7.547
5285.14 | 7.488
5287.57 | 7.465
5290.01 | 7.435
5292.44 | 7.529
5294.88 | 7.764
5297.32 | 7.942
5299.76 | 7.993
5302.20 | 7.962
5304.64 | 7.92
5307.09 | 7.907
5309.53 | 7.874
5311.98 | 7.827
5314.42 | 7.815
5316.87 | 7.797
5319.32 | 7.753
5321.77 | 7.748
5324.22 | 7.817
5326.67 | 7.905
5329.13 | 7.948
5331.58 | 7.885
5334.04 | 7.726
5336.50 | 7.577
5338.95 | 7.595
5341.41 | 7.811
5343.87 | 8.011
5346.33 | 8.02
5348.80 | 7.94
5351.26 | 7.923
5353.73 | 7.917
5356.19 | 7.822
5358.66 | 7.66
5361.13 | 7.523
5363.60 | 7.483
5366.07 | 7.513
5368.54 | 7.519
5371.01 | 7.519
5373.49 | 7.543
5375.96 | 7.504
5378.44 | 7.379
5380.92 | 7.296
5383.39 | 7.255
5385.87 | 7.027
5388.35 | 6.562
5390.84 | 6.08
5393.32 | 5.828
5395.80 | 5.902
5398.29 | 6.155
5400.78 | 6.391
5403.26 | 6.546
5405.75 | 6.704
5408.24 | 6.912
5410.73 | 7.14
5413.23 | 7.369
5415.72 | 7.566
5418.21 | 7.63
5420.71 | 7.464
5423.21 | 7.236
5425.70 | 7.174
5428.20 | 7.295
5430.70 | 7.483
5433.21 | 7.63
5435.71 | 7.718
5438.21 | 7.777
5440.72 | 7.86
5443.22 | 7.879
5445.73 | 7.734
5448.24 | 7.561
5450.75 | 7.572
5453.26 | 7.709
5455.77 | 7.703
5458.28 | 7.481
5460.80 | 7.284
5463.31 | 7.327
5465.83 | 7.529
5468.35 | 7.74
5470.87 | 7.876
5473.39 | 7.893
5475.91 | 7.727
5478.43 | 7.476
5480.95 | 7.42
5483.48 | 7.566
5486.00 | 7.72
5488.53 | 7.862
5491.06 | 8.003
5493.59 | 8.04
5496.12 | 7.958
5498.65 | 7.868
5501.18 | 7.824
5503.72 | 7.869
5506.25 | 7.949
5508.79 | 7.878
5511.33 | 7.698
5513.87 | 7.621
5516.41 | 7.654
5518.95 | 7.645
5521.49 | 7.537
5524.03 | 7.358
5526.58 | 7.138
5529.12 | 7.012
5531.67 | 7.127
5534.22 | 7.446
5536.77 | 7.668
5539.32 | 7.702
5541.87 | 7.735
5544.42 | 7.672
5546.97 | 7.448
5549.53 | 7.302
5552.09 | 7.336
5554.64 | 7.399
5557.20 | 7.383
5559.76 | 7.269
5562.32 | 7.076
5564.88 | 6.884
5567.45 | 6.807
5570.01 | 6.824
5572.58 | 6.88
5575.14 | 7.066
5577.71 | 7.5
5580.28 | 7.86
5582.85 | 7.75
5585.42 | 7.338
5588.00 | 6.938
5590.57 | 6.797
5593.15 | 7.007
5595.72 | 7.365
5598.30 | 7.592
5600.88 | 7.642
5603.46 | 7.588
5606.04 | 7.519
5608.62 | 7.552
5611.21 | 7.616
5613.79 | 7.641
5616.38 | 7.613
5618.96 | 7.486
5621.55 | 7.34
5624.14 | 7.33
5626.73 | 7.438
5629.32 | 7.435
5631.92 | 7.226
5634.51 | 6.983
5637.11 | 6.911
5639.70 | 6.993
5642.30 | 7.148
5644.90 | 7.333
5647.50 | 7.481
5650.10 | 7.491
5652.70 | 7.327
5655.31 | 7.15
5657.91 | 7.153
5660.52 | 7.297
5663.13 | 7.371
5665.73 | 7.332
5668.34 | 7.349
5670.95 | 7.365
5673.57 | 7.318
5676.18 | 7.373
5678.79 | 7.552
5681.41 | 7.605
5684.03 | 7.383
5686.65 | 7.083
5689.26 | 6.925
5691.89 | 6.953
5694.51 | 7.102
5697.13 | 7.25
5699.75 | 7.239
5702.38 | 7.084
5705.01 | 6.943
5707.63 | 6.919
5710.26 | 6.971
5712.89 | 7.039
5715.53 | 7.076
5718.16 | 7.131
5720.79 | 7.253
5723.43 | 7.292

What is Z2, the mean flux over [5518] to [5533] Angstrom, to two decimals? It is 7.30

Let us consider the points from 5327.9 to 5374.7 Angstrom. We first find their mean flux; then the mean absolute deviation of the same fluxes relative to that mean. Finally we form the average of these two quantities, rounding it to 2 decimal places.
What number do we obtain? 3.95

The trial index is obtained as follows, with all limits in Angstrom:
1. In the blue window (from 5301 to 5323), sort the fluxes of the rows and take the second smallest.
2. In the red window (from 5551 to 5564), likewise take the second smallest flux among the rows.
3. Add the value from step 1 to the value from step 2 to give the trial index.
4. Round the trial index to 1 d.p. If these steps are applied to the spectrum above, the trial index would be 15.0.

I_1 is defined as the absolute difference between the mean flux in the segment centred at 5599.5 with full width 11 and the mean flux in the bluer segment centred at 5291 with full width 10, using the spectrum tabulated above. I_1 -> 0.0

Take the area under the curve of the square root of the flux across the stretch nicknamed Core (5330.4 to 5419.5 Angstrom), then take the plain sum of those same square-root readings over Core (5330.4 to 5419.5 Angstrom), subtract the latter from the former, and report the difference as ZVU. 143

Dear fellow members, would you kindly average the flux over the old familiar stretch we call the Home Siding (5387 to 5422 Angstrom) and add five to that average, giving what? 11.7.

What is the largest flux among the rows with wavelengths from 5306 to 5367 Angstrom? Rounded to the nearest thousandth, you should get 8.020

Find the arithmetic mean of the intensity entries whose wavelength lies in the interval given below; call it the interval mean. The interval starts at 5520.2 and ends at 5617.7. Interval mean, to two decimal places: 7.35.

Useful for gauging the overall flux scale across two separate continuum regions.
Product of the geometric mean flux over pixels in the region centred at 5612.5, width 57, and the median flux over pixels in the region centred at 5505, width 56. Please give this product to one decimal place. 56.3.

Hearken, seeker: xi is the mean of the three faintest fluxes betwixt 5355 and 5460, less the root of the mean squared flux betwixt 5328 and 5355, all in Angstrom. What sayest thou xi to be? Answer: -1.9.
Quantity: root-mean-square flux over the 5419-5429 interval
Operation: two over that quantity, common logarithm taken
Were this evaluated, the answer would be -0.562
